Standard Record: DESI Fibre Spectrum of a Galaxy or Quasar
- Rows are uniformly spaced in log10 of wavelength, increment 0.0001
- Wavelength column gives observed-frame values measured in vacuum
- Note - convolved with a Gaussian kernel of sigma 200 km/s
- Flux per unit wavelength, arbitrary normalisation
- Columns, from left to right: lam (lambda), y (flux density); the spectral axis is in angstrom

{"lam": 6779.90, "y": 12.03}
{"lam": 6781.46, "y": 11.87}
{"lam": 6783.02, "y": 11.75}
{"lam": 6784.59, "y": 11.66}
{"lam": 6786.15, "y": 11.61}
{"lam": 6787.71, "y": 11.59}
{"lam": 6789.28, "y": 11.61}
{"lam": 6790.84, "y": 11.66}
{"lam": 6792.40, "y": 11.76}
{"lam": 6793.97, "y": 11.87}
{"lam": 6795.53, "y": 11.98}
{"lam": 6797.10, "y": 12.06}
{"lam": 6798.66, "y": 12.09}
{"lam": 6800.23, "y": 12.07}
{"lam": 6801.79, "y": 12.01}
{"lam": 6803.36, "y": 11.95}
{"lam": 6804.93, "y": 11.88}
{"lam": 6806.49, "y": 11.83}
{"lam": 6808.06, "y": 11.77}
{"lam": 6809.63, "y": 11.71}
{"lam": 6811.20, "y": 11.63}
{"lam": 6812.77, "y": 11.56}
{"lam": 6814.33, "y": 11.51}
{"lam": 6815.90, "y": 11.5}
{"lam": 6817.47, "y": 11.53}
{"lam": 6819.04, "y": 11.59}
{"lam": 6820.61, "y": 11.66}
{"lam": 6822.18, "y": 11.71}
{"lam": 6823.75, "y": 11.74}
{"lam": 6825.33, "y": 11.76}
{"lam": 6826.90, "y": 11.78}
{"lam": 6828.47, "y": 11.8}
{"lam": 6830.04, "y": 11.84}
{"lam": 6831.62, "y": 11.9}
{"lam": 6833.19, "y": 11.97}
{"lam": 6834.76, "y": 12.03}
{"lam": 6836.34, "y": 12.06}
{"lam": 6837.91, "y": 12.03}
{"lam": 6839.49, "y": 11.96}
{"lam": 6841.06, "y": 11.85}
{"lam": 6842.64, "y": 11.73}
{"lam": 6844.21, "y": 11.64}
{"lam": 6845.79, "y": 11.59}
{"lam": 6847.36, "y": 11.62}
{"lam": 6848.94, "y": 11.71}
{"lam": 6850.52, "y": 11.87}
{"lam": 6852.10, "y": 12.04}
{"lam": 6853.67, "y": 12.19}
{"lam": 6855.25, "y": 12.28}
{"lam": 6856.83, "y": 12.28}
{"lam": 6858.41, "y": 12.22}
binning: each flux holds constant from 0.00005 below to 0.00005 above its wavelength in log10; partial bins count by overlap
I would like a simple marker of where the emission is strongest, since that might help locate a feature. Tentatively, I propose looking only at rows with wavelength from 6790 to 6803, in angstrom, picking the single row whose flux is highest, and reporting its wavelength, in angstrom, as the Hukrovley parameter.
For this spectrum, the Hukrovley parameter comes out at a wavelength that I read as 6798.66 angstrom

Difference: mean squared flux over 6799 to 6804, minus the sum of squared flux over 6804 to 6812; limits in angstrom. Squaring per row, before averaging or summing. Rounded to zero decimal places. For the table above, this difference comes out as -548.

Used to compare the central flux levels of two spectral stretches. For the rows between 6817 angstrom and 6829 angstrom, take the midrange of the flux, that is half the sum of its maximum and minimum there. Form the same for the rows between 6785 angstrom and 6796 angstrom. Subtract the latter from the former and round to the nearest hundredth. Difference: -0.12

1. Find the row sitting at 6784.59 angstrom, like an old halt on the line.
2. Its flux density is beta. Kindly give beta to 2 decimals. 11.66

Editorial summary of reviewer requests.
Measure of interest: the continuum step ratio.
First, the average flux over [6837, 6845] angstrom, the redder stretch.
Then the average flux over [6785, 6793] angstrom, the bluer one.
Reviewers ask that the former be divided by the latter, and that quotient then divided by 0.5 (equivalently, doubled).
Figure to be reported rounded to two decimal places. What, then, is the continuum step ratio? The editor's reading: 2.03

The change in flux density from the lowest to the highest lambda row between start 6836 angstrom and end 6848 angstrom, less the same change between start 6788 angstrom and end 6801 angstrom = -0.9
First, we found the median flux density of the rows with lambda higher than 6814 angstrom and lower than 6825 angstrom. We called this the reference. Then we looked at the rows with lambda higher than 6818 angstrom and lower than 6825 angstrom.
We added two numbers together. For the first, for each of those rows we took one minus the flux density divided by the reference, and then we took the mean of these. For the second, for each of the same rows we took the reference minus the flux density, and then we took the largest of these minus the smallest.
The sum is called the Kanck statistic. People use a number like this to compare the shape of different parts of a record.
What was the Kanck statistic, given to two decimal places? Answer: 0.14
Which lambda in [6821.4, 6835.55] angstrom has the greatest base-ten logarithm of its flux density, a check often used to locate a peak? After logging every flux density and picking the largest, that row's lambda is 6834.76 angstrom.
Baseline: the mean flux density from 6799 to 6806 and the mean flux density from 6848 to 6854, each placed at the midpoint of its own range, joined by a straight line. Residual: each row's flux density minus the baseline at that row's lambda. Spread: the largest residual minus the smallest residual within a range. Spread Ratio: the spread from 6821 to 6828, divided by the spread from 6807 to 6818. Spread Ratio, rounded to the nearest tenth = 0.3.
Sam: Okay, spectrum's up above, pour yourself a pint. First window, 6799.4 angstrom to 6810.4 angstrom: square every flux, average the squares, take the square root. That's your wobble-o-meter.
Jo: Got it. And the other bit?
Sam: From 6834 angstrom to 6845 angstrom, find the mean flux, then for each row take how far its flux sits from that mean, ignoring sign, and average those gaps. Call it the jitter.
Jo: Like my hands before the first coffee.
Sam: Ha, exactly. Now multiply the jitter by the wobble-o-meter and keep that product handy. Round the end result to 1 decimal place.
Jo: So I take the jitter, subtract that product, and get -1.5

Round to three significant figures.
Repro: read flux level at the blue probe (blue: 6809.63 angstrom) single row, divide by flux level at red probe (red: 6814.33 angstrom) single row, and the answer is 1.02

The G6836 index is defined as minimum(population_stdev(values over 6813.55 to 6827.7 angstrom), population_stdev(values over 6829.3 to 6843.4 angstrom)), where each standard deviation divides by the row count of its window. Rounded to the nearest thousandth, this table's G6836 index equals 0.103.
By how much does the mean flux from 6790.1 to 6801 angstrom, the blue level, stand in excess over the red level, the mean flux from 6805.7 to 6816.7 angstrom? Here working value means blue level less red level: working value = 0.3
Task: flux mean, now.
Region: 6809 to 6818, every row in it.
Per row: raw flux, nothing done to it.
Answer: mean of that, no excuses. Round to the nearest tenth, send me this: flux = 11.6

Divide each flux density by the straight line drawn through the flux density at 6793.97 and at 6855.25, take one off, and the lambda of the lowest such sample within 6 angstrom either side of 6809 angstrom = 6814.33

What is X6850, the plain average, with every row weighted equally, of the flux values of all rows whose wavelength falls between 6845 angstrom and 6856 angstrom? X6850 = 11.90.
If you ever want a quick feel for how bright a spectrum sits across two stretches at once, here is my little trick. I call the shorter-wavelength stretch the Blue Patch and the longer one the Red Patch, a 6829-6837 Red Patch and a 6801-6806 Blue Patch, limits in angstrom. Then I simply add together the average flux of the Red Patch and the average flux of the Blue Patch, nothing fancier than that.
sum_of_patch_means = 23.9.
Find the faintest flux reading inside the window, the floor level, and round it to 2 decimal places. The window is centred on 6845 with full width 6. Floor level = 11.59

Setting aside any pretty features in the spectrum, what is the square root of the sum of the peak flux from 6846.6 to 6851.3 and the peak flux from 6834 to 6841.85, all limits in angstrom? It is 4.89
